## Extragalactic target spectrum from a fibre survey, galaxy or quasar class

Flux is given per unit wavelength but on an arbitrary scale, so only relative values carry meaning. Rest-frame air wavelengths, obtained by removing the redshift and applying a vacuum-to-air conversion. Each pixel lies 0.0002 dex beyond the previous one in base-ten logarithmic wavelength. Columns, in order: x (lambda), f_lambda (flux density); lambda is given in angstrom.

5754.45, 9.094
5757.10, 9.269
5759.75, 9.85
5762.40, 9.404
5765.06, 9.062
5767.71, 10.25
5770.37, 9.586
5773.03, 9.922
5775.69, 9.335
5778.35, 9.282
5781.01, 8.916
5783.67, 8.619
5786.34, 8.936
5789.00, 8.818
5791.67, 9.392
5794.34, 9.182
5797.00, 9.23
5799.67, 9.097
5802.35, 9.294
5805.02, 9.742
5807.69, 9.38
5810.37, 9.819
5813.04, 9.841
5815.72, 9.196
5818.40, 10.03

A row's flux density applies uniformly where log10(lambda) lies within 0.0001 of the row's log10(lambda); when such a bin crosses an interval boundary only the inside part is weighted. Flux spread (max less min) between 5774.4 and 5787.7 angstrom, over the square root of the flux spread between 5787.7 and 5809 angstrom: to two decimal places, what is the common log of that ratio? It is -0.13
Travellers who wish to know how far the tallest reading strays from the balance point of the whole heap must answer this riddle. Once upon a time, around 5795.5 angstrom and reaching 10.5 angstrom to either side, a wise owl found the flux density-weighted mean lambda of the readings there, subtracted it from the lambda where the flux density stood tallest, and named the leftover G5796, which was 9.2 angstrom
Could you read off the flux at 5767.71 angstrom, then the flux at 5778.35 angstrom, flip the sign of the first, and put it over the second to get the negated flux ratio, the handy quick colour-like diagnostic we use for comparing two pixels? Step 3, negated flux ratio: -1.10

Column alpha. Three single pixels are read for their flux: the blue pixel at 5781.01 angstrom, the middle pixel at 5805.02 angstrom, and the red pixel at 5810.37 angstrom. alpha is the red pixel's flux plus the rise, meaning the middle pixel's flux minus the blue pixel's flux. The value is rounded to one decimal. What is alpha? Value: 10.6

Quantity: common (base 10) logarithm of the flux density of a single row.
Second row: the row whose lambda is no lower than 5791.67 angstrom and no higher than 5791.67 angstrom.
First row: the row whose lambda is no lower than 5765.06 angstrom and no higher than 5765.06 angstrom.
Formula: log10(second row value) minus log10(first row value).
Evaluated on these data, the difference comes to 0.016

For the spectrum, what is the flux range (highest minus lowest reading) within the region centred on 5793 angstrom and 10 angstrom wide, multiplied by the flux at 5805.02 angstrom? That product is 5.6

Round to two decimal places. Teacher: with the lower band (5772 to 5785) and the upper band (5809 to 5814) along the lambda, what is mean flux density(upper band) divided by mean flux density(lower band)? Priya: 1.07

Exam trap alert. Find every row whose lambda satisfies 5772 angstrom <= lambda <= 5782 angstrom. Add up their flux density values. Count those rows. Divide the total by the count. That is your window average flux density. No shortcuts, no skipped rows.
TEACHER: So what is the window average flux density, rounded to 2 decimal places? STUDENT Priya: 9.36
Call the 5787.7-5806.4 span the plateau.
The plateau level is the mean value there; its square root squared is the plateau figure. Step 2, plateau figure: 9.25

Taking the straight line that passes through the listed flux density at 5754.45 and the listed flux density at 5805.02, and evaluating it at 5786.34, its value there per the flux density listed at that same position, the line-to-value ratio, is 1.06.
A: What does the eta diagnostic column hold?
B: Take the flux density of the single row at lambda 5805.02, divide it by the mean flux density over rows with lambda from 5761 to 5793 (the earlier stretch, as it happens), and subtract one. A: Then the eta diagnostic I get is 0.05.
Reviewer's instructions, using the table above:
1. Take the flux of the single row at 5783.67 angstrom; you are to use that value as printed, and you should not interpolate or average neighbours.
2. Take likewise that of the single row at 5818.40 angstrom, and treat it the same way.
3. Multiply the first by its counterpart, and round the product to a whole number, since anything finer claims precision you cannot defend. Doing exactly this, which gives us 86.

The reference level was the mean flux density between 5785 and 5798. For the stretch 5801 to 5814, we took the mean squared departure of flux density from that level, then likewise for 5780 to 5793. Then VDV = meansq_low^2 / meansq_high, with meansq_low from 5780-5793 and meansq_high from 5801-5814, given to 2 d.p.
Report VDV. 0.03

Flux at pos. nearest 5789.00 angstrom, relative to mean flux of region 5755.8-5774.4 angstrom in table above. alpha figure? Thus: 0.92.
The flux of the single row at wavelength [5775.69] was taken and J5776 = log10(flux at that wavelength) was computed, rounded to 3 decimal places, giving 0.970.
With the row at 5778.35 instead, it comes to 0.968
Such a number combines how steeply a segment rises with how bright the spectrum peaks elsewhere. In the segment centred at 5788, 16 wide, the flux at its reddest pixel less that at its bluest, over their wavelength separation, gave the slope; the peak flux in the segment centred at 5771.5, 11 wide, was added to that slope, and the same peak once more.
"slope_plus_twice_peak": 20.5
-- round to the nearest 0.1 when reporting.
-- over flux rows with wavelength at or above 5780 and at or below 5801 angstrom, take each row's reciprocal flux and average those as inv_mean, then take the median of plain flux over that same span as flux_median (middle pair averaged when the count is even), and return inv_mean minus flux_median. -8.9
